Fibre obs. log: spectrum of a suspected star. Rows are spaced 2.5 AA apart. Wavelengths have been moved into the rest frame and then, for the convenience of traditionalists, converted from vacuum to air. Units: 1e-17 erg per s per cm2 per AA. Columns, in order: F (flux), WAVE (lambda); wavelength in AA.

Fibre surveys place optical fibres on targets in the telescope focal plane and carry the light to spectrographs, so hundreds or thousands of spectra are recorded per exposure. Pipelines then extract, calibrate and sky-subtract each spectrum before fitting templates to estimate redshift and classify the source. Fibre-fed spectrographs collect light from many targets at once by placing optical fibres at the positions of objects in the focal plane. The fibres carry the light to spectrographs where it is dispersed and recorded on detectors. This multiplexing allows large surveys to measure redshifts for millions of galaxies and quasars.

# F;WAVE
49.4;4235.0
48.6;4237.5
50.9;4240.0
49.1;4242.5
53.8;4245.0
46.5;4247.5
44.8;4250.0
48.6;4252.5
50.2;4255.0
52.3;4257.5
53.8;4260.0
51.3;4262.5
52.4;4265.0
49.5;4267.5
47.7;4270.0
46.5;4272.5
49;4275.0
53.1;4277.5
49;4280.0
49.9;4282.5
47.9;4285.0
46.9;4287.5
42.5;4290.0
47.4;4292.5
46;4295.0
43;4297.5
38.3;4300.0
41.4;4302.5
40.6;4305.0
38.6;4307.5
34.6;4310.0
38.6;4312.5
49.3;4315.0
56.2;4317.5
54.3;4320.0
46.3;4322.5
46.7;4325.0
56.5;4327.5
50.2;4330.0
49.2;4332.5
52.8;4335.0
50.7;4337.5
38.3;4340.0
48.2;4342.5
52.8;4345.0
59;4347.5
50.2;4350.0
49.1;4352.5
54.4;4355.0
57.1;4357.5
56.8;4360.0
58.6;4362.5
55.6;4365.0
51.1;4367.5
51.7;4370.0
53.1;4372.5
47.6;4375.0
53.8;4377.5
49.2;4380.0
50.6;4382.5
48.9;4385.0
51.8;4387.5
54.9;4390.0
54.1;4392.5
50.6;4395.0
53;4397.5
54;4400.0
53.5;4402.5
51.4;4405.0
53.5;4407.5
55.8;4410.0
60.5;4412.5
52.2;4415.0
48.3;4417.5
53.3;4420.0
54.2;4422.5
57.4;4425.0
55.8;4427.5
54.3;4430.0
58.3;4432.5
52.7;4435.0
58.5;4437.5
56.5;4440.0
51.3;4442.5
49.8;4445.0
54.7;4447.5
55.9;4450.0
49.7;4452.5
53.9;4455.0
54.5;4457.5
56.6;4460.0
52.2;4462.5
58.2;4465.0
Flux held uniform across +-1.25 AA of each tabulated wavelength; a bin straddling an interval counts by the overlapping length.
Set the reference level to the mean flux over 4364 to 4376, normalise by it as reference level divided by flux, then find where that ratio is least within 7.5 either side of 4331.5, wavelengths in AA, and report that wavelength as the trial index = 4327.5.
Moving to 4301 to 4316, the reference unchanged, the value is 4315.0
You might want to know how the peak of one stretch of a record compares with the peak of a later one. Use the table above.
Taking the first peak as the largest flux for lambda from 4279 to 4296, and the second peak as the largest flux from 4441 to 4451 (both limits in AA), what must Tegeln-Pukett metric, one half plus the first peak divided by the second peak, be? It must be 1.39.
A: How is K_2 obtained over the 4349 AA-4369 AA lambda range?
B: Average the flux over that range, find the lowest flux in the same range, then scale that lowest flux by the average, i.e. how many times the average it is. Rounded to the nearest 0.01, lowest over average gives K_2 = 0.91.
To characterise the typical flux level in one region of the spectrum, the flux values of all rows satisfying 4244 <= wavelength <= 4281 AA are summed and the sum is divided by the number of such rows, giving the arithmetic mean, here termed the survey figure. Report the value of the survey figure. 50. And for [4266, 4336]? 47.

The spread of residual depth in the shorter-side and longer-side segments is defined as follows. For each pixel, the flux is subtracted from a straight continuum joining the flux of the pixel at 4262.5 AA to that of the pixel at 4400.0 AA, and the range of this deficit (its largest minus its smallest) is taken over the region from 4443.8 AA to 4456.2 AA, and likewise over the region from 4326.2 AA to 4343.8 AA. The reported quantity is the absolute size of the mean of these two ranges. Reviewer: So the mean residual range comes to 12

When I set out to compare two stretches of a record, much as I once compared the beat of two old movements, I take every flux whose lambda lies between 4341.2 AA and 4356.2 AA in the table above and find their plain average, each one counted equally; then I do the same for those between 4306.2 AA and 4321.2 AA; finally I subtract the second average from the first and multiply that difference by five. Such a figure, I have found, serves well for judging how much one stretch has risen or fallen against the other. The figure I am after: 35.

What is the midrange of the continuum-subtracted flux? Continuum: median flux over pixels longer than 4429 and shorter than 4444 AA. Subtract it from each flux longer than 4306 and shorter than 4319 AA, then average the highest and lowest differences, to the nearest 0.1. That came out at -10.0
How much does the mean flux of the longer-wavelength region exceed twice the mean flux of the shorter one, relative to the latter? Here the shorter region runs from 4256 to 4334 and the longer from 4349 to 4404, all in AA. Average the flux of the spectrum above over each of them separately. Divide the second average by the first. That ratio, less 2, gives -0.89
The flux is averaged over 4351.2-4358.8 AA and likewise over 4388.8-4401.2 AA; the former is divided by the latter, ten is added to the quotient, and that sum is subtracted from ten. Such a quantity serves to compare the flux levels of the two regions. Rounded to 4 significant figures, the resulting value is -1.004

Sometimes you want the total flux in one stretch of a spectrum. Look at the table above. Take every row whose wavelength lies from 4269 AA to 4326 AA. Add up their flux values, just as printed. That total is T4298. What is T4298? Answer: 1054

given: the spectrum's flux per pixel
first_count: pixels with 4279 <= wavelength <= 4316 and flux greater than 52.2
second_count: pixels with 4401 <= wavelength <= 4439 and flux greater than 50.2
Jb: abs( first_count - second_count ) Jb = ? 14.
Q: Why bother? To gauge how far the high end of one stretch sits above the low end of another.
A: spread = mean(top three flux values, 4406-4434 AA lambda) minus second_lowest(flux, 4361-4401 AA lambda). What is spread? 9.8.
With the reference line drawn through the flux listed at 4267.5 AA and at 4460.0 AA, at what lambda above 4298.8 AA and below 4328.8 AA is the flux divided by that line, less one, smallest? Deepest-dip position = 4310.0 AA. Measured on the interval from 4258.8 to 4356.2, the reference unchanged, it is 4310.0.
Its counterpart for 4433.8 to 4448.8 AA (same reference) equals 4445.0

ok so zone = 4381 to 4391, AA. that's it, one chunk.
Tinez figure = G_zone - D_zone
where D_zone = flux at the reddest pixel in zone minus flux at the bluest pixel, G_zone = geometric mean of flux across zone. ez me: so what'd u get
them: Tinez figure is 47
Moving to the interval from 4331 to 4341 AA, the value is 58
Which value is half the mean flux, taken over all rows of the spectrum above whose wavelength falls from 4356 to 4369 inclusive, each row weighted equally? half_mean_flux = 27.9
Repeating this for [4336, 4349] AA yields 24.9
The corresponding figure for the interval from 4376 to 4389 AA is 25.4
